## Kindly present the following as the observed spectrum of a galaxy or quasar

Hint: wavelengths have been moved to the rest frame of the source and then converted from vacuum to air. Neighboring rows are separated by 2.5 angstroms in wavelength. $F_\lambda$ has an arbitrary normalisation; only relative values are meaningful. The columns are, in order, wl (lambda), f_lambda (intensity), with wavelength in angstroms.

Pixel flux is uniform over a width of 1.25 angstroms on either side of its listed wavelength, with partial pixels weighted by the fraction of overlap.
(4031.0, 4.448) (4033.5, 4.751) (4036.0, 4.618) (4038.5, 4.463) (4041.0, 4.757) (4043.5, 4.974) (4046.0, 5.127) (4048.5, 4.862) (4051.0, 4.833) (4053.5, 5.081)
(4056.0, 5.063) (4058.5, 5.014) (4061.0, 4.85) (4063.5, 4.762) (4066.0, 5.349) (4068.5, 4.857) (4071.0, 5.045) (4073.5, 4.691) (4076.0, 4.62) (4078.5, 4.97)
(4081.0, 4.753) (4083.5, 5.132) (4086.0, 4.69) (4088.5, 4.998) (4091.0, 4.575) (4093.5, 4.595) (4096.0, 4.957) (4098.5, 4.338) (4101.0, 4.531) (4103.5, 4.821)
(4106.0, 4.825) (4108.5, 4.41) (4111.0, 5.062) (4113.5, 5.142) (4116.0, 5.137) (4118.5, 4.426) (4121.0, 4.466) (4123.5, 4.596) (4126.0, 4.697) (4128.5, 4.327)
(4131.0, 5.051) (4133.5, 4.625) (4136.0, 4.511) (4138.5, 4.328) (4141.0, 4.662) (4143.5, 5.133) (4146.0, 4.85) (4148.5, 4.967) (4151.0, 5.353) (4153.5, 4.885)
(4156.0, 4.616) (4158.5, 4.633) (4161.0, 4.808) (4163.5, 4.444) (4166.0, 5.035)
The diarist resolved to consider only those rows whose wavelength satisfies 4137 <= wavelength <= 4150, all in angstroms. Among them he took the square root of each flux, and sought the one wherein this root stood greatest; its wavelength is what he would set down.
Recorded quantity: 4143.5 angstroms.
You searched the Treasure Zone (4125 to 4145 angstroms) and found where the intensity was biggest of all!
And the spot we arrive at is 4143.5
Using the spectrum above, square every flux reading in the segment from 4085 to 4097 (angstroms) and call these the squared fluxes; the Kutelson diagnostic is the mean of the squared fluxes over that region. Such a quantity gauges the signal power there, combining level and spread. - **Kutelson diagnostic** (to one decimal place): 22.7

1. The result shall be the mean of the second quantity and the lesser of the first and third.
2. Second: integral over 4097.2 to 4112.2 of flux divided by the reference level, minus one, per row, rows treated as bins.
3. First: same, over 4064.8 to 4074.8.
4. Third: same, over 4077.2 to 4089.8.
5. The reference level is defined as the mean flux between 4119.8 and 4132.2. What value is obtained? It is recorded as 0.44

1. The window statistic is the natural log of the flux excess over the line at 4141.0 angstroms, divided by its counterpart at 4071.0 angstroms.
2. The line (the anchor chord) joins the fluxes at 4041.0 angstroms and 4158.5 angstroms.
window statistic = -3.4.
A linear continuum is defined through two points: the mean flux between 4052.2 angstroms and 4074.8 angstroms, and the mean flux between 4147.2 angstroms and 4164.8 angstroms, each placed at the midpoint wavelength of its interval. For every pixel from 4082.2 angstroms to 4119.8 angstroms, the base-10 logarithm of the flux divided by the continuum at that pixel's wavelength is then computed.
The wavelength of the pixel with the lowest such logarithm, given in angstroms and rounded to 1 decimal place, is 4098.5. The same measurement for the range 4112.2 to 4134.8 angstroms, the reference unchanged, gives 4128.5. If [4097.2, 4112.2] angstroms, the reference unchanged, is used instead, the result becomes 4098.5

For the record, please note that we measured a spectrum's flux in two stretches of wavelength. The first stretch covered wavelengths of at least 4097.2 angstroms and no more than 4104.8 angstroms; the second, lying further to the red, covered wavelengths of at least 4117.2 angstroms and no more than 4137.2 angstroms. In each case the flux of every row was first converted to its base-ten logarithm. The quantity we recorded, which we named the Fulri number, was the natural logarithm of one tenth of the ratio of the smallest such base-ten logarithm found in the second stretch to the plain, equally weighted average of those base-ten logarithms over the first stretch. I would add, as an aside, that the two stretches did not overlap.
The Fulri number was -2.34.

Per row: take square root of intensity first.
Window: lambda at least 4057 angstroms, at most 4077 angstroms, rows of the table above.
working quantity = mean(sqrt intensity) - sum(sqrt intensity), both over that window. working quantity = -15.5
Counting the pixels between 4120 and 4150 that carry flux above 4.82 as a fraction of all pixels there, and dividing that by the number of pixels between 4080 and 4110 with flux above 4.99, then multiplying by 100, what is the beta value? 16.7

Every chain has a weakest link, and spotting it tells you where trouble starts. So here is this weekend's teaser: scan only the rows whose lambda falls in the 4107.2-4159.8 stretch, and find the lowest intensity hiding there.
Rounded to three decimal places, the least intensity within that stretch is 4.327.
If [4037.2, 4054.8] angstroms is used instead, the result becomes 4.463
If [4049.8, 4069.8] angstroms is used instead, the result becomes 4.762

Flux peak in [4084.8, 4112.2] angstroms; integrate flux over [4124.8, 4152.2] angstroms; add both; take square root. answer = 11.7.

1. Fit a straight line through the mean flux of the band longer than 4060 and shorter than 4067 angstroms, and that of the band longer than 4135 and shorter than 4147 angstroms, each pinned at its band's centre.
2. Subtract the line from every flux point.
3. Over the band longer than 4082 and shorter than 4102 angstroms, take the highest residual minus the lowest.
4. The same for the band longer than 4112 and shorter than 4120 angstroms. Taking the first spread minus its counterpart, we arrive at 0.0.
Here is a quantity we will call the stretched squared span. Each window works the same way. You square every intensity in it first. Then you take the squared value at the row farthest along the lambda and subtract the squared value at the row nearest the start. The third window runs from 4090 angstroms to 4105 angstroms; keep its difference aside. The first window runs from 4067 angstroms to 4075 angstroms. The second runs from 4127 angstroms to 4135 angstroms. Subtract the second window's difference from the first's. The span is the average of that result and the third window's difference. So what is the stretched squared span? -1.0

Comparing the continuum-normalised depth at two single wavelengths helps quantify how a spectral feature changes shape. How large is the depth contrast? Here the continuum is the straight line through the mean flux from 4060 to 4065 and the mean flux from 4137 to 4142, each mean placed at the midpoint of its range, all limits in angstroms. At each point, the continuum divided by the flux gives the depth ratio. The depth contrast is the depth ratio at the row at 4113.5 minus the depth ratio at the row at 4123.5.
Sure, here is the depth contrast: -0.10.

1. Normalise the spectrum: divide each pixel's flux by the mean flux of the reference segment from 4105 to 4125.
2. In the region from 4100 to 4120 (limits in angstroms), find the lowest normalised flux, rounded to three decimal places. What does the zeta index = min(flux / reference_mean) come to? 0.927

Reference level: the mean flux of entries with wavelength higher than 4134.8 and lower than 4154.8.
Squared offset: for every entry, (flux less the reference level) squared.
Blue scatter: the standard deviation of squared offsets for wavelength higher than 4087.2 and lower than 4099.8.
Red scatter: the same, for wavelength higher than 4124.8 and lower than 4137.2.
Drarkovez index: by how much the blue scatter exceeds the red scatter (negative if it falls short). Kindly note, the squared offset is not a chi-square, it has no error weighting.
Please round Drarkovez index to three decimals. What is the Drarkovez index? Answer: -0.002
